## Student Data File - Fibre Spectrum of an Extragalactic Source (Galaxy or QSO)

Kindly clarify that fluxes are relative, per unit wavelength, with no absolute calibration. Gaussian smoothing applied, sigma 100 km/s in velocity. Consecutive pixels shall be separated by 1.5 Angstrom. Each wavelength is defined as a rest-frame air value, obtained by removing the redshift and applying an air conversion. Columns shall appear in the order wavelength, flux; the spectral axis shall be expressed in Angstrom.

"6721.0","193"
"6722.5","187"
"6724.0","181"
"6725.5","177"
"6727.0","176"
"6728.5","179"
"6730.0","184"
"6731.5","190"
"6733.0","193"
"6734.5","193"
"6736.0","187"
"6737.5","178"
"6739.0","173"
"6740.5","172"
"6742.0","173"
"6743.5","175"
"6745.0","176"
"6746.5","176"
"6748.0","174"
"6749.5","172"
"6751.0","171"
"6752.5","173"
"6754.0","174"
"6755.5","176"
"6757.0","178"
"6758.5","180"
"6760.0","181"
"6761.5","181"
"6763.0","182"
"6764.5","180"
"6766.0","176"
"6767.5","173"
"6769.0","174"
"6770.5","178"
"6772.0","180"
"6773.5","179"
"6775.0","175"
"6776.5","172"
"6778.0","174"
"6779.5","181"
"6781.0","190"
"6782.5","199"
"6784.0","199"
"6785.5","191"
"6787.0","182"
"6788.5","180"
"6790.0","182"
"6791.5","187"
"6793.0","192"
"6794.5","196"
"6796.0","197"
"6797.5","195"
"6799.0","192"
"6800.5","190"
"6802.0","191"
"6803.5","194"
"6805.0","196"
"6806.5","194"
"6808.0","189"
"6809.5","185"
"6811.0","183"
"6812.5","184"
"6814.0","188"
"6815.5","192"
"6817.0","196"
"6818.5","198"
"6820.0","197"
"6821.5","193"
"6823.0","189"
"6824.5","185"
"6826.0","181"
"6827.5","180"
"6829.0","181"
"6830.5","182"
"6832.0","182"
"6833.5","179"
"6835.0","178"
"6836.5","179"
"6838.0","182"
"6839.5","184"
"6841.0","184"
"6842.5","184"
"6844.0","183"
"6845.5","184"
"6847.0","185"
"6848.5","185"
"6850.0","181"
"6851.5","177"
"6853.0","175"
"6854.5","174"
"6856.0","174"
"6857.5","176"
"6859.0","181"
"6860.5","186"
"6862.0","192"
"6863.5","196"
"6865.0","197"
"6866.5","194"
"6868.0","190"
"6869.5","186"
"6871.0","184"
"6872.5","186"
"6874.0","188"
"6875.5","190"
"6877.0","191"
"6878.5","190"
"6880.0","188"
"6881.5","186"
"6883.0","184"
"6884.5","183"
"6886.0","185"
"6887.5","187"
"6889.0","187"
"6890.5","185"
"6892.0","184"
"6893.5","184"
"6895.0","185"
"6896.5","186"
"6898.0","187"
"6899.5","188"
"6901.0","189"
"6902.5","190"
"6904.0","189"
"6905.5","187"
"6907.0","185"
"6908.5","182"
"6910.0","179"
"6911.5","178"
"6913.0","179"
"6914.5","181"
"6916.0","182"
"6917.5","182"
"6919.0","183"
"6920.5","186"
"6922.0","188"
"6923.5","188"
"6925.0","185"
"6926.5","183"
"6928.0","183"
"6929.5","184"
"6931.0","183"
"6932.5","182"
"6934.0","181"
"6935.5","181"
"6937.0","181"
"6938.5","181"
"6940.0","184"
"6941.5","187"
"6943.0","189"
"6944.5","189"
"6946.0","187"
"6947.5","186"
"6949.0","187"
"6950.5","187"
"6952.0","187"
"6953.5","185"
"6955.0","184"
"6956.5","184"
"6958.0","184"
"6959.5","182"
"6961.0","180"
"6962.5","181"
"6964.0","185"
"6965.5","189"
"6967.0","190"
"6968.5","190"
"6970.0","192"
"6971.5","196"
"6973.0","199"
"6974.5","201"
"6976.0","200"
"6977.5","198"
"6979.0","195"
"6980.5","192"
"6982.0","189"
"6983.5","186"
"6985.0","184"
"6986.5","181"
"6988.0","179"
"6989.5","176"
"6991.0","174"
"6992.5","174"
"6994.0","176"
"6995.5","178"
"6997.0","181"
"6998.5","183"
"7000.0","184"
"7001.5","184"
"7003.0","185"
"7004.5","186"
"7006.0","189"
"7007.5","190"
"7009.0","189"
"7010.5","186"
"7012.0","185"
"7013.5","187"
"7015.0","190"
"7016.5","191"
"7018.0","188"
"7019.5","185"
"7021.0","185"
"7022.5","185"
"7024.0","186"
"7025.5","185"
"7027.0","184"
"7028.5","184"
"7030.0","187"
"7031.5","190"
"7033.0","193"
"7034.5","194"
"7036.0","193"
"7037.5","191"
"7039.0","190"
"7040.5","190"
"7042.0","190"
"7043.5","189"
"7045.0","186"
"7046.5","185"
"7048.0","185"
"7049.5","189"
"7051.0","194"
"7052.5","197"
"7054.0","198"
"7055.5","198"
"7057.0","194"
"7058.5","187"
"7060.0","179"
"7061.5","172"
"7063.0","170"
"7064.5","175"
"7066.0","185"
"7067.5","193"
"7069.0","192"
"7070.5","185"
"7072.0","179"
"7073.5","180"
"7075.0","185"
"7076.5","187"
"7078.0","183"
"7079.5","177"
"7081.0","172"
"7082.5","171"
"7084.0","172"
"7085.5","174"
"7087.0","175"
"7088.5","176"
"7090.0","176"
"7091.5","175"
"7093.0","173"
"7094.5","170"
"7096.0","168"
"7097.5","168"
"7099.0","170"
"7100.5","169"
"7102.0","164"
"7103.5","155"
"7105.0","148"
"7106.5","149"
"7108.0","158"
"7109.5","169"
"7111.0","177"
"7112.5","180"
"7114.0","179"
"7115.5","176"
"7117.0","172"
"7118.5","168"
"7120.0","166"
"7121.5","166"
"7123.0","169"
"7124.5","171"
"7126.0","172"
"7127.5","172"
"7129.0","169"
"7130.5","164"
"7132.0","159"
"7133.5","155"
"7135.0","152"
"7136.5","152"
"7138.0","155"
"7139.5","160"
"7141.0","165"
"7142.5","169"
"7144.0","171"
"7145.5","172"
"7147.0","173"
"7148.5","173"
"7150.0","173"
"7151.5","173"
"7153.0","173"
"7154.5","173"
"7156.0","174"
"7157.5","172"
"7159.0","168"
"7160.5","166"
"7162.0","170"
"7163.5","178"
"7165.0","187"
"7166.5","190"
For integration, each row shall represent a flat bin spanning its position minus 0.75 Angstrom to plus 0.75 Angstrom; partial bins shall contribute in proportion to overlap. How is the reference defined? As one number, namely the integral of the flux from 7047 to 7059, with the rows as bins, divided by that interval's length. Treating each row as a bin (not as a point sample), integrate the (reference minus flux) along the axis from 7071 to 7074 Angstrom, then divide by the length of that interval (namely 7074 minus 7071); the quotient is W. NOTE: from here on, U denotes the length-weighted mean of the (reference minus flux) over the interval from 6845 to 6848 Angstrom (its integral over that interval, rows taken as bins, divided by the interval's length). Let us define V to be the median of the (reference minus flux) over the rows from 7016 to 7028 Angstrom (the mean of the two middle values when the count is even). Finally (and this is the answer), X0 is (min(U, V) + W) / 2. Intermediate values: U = 8.1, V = 8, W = 13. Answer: 10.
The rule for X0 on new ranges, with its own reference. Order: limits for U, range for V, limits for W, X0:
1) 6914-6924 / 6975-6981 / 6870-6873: 2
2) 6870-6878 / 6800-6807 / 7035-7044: 0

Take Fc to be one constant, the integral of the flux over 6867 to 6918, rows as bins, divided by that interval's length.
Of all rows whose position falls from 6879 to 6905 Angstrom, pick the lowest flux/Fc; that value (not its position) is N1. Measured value 0.986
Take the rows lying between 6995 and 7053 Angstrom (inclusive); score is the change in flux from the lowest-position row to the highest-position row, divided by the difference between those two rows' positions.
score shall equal 0.3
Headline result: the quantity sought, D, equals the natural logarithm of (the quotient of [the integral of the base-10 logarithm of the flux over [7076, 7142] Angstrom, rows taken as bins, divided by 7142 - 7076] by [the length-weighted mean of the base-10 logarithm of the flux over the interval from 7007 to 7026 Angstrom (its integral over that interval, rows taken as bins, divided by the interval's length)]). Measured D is -0.021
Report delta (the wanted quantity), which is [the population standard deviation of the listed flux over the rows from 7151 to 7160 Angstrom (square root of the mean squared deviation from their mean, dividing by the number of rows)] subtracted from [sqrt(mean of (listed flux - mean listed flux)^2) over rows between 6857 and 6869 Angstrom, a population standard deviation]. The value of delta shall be 5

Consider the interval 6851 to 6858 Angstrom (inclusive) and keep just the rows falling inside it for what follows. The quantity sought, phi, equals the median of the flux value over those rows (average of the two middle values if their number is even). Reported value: 175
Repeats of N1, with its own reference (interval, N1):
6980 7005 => 0.938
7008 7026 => 0.997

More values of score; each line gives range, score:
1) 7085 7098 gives -0.5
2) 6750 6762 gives 1.0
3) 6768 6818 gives 0.5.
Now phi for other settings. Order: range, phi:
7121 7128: 171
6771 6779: 175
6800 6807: 194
